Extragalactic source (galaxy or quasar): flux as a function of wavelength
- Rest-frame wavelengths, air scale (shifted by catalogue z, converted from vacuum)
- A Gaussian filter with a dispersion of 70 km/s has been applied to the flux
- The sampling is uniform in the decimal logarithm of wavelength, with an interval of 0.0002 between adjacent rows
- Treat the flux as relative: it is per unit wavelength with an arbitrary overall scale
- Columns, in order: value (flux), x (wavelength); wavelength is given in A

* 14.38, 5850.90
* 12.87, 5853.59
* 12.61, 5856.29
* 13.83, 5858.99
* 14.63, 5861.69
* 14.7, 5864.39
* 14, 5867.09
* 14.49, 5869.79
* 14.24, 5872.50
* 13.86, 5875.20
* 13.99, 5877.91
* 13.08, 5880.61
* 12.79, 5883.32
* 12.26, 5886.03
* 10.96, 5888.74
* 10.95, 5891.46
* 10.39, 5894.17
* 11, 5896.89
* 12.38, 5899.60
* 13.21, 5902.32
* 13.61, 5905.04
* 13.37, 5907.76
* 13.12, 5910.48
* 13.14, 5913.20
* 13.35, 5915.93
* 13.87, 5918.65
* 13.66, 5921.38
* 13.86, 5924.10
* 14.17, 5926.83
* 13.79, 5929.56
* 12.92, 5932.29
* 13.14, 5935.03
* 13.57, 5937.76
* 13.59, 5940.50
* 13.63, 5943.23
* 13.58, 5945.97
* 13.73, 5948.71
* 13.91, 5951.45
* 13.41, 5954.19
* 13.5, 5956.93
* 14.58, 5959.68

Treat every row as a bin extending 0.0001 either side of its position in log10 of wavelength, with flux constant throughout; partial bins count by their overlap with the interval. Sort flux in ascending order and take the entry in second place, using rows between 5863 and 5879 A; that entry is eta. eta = 13.99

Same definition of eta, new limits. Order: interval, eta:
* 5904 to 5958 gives 13.12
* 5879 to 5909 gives 10.95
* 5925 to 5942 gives 13.14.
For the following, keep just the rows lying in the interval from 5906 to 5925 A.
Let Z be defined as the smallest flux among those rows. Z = 13.12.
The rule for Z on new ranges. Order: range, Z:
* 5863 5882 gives 13.08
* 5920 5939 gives 12.92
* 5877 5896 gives 10.39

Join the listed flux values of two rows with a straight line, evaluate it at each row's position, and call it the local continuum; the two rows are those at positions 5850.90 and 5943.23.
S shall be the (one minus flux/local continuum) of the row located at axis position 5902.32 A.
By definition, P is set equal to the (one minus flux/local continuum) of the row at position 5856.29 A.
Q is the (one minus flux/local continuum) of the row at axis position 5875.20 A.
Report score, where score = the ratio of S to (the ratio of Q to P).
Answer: 0.3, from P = 0.12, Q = 0.02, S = 0.05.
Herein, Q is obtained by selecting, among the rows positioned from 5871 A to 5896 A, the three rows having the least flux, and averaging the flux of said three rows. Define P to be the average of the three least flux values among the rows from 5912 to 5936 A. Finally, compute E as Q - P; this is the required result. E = -2.3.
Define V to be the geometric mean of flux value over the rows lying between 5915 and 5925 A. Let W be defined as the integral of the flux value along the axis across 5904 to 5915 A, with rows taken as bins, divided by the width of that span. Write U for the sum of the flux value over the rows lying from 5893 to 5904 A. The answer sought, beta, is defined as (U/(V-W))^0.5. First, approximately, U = 47.0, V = 13.7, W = 13.3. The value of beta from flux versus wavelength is 11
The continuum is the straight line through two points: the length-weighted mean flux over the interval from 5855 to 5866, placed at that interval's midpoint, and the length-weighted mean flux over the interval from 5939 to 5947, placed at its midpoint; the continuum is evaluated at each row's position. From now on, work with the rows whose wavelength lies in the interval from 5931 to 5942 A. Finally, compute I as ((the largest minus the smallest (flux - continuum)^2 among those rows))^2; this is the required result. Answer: 0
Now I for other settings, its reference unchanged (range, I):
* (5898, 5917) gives 4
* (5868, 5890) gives 68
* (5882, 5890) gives 50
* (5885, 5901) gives 94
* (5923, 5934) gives 0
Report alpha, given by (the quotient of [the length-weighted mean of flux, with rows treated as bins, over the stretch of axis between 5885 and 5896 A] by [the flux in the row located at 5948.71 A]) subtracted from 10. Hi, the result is 9.19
